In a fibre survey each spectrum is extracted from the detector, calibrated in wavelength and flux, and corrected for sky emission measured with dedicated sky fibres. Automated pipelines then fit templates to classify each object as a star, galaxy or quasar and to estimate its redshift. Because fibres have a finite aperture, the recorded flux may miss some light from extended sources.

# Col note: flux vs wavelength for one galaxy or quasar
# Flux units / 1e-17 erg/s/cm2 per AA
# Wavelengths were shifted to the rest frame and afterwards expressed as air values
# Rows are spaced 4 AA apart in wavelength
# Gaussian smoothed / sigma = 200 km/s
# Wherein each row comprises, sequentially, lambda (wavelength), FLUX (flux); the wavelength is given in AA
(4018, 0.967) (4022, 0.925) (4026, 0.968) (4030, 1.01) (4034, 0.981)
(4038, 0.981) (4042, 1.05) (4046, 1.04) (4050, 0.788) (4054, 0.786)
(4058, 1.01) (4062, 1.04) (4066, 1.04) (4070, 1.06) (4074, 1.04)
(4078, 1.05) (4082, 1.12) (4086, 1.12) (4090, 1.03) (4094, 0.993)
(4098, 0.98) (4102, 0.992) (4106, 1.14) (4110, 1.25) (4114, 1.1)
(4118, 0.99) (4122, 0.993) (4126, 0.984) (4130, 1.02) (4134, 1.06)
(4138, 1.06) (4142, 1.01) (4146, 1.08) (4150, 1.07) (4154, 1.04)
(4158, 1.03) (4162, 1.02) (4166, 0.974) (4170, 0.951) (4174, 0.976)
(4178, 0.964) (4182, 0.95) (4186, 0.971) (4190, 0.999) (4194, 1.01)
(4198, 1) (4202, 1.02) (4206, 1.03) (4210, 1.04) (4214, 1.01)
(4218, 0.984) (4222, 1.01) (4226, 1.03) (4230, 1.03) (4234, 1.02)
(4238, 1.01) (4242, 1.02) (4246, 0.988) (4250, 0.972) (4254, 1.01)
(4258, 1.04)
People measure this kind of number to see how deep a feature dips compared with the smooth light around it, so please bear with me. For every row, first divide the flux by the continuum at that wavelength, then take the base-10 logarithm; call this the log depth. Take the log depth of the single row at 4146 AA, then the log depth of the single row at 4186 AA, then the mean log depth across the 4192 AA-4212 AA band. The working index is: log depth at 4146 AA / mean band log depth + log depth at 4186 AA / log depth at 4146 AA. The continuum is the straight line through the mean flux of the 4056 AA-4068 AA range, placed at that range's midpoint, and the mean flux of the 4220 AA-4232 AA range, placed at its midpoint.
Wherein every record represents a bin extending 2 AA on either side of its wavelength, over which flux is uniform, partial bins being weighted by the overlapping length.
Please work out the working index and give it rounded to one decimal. -12.8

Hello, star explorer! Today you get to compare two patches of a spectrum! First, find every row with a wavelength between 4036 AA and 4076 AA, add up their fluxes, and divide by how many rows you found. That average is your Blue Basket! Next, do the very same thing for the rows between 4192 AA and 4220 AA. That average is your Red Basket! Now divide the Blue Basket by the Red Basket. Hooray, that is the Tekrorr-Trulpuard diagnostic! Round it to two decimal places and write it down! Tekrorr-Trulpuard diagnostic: 0.97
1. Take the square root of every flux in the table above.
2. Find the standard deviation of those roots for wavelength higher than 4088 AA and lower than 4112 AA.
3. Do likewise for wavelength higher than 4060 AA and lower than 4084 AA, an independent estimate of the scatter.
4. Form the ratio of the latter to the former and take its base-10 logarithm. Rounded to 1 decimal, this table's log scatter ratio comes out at -0.5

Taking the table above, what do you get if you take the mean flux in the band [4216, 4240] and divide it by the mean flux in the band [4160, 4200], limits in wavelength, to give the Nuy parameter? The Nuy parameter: 1.03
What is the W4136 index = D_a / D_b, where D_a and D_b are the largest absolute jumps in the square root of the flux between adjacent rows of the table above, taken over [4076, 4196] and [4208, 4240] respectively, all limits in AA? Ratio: 5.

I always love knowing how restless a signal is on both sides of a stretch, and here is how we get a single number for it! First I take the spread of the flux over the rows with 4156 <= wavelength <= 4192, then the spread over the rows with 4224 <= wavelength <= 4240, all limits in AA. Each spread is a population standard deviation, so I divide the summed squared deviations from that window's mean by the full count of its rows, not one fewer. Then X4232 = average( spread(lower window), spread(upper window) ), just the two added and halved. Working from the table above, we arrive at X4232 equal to 0.018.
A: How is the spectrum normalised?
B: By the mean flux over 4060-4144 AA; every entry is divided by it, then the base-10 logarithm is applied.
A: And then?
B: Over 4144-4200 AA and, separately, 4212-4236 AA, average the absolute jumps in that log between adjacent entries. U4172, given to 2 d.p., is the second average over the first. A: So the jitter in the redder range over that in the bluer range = 0.84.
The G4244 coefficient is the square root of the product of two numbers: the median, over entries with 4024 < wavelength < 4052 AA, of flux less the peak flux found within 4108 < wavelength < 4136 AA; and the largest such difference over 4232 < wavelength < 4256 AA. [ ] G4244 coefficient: 0.249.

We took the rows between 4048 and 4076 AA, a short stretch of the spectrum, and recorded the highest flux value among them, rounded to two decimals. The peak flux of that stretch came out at 1.06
